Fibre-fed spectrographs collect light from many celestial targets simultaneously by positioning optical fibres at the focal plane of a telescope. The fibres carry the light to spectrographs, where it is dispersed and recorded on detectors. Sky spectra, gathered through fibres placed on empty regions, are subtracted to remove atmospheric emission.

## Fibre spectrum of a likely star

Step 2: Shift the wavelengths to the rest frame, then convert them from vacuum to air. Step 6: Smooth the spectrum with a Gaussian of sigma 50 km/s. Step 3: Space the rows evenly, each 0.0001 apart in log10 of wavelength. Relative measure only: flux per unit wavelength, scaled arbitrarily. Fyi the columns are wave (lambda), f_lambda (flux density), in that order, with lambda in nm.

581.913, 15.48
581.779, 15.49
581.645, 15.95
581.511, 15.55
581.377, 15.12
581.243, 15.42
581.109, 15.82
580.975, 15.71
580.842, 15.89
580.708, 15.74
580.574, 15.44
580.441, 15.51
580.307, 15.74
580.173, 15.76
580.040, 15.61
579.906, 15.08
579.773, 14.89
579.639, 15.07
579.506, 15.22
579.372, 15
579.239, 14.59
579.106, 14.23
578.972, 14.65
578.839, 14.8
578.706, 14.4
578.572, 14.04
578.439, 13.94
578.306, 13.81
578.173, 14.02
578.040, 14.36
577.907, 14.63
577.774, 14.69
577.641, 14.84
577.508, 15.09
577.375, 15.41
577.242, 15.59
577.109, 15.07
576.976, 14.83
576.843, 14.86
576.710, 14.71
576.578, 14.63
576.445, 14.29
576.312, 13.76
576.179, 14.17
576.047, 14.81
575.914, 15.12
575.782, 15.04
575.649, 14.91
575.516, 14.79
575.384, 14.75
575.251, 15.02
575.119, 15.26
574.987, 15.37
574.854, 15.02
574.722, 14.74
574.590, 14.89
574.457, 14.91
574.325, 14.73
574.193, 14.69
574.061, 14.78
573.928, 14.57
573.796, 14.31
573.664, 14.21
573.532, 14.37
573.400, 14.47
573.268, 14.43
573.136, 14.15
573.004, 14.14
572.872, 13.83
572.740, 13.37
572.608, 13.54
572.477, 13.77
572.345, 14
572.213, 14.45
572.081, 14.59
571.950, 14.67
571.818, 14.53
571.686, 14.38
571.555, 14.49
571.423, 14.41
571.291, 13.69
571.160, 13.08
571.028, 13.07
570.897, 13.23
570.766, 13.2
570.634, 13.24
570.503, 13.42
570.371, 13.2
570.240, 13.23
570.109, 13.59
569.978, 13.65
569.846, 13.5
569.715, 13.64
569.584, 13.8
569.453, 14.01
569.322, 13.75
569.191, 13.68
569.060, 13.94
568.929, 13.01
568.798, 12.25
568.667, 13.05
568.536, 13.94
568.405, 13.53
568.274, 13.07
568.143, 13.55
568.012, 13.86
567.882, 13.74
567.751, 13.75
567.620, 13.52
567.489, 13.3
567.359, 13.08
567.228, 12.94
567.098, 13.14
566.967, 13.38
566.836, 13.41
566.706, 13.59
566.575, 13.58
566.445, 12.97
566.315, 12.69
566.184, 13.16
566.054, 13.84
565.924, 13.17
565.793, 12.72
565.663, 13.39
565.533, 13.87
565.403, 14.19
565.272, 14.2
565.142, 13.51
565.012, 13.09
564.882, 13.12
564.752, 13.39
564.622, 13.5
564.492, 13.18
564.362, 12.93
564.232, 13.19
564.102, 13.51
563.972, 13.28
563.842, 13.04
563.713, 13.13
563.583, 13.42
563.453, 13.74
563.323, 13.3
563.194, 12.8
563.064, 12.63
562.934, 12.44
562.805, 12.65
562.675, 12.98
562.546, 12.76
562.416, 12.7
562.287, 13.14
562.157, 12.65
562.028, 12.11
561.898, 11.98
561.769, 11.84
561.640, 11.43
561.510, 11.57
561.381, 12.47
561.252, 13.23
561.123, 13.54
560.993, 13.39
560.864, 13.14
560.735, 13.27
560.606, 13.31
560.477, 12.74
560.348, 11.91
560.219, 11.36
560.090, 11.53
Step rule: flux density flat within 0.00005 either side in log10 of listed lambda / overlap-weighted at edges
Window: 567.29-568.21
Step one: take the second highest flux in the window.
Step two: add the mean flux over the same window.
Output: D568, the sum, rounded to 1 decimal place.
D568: 27.3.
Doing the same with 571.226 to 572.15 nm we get 29.0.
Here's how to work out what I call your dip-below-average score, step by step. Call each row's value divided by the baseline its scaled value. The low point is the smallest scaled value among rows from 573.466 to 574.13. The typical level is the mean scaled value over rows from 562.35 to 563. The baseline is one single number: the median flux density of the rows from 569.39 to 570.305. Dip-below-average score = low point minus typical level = 0.11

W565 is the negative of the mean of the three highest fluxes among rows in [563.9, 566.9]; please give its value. -14.1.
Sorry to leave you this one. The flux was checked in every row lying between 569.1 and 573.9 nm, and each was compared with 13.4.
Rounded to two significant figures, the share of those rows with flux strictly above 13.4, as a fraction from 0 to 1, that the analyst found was 0.78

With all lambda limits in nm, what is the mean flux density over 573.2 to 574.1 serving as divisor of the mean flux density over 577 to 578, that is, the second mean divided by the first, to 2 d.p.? 1.04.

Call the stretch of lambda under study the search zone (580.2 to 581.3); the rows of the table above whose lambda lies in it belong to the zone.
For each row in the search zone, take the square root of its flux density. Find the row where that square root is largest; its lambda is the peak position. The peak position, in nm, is 580.842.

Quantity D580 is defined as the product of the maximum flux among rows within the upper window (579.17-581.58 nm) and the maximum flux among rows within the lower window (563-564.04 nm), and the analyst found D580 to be 218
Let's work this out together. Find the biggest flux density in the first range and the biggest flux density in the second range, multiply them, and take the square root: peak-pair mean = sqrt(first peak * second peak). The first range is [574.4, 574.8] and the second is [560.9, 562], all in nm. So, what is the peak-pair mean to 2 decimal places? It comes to 14.21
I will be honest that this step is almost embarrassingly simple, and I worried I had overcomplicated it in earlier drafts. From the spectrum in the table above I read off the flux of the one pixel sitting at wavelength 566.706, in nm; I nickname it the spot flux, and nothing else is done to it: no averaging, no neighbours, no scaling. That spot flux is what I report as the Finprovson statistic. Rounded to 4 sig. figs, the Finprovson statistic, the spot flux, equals 13.59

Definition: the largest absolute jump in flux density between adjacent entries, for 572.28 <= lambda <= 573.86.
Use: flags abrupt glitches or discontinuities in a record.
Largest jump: 0.46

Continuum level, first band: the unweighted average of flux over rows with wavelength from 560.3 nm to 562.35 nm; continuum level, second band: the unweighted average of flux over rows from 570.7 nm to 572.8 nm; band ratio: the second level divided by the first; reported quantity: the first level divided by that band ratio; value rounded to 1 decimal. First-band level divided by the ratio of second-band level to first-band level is 11.4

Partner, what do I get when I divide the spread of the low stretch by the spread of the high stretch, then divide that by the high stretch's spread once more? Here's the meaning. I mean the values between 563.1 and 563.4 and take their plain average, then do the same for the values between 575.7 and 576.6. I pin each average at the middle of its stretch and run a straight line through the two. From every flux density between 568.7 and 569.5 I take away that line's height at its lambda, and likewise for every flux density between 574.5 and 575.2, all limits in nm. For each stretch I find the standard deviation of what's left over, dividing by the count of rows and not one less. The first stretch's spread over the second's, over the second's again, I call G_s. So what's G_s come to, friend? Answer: 13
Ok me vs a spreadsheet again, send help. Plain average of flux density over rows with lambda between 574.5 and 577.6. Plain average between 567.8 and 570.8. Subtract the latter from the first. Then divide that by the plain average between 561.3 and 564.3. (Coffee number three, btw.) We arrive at 0.11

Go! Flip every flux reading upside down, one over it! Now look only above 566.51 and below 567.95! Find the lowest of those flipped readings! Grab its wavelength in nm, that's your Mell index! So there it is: 567.751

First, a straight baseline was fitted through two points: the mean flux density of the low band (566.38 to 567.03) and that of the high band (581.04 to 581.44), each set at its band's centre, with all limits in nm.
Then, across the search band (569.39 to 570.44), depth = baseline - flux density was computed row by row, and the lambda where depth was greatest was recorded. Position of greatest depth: 570.371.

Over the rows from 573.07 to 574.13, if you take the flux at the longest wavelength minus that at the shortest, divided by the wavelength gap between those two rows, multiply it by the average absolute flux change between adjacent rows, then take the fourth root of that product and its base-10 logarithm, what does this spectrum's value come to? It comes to -0.24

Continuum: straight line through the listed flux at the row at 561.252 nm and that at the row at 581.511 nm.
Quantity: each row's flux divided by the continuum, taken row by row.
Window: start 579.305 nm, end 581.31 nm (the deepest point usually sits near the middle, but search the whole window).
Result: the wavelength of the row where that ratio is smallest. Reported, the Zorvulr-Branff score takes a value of 579.773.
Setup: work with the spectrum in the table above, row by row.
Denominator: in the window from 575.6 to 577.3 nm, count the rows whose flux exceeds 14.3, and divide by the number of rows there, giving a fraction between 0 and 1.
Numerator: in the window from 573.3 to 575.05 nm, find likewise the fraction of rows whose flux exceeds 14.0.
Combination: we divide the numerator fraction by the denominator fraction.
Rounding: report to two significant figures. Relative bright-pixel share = 1.3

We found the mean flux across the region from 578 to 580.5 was 14.8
